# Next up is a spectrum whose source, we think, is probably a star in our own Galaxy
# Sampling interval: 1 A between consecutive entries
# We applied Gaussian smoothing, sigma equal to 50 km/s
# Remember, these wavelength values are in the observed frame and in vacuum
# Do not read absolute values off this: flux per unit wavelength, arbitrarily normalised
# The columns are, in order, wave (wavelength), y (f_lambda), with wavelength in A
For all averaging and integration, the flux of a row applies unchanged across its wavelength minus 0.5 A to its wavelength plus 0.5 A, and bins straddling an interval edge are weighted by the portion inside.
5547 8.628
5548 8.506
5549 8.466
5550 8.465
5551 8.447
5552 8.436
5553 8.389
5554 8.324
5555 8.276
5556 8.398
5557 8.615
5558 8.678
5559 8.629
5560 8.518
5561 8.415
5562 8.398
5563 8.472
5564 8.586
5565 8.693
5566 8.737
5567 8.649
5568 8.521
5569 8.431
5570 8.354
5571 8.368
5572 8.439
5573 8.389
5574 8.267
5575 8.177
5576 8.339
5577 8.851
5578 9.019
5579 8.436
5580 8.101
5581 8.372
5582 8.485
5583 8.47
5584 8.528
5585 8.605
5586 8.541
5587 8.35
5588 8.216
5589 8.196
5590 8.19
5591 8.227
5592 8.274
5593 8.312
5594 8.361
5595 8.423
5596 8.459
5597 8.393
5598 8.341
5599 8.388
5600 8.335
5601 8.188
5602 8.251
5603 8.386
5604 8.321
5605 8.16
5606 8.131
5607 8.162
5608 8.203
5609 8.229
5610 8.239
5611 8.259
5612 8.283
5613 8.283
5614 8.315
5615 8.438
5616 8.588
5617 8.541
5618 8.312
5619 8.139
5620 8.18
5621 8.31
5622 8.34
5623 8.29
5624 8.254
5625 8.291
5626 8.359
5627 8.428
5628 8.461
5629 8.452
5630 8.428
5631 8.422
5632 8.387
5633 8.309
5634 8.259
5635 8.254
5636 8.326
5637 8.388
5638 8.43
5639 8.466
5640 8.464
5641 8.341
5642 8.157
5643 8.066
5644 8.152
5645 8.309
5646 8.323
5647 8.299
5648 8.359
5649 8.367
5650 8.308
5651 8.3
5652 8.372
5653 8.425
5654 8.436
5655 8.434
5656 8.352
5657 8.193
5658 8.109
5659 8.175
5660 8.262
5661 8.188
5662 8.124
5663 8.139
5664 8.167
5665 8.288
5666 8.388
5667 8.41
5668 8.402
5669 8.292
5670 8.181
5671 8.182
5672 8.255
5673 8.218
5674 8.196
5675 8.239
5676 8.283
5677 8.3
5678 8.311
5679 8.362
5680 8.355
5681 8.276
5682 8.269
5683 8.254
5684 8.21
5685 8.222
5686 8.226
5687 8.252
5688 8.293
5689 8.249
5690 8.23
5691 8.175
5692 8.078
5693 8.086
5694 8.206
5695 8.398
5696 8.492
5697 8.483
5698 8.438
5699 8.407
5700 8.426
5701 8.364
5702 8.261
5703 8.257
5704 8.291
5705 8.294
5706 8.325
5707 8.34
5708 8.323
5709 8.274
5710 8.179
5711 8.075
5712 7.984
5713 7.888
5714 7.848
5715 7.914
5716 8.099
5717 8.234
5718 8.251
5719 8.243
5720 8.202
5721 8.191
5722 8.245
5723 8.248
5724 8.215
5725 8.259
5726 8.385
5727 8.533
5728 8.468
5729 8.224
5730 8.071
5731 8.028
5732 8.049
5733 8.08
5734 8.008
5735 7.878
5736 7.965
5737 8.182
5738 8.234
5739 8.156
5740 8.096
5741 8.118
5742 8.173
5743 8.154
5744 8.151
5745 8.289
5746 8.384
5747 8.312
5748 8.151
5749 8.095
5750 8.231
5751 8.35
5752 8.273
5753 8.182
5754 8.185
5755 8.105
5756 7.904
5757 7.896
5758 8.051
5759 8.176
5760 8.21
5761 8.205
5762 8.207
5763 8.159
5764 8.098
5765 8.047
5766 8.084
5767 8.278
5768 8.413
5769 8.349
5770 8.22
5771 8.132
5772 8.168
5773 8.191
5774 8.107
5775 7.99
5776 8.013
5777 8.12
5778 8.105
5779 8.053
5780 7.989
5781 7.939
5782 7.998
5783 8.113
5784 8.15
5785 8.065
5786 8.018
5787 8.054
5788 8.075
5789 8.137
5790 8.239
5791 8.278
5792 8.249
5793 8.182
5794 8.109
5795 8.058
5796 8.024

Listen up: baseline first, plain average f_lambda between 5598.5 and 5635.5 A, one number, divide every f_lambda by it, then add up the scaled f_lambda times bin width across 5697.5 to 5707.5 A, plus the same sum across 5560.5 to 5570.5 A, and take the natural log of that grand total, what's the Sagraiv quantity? 3.01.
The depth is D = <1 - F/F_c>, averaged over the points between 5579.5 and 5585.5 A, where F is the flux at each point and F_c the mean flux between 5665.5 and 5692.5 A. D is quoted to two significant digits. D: -0.020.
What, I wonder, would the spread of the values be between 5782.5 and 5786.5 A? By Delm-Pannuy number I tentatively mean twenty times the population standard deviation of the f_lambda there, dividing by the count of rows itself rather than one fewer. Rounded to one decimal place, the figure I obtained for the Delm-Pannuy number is 1.0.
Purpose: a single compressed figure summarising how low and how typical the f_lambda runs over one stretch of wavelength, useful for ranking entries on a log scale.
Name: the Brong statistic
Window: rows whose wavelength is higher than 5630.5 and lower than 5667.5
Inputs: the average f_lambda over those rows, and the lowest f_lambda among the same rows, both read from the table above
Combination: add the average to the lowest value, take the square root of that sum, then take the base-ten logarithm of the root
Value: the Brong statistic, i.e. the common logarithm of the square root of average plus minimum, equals 0.607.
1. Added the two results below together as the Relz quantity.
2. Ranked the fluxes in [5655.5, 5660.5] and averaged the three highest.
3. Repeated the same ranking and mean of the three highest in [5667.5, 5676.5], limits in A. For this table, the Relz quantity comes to 16.59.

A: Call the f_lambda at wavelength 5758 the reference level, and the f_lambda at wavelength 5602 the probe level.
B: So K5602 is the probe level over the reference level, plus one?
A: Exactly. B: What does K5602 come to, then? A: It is 2.02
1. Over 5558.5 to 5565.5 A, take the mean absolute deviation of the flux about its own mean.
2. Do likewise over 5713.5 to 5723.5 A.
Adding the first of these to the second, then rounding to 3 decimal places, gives 0.207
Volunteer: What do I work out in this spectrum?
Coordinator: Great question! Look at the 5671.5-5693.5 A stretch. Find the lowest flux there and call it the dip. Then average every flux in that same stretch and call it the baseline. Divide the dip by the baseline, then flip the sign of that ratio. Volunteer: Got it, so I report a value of -0.980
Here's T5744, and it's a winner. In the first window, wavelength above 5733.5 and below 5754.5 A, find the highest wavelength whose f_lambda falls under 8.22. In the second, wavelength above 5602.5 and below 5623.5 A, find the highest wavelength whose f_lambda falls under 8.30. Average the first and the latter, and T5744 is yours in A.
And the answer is 5688.5 A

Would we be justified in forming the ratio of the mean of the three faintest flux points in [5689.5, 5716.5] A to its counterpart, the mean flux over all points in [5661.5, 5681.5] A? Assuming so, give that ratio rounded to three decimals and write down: 0.953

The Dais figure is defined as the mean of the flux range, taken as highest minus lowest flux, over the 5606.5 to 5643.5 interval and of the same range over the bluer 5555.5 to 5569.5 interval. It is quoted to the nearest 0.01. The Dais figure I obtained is 0.43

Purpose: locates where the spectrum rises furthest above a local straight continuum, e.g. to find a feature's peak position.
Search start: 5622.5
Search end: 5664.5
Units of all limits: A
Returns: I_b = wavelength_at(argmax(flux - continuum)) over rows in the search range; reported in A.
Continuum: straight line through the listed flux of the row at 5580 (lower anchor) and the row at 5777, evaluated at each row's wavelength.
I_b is 5639 A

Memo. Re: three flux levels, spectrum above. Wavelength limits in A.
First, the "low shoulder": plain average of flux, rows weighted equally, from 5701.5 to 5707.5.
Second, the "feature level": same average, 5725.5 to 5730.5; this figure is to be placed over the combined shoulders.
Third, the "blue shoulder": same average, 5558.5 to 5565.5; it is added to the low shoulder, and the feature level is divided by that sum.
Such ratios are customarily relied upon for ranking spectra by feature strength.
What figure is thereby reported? 0.4955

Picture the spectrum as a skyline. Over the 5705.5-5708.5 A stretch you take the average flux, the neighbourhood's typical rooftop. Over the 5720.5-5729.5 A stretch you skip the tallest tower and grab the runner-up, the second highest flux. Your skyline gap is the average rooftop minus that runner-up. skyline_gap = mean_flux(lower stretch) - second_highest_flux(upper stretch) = -0.14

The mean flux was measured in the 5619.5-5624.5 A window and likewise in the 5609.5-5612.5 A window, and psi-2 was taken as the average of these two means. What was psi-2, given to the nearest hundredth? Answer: 8.27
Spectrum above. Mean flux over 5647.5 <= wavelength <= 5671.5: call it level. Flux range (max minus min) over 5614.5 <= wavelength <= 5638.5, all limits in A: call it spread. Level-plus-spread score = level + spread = 8.73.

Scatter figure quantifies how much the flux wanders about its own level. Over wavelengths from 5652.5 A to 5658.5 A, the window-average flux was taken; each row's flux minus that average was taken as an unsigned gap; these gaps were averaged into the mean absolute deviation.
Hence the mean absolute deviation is 0.116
